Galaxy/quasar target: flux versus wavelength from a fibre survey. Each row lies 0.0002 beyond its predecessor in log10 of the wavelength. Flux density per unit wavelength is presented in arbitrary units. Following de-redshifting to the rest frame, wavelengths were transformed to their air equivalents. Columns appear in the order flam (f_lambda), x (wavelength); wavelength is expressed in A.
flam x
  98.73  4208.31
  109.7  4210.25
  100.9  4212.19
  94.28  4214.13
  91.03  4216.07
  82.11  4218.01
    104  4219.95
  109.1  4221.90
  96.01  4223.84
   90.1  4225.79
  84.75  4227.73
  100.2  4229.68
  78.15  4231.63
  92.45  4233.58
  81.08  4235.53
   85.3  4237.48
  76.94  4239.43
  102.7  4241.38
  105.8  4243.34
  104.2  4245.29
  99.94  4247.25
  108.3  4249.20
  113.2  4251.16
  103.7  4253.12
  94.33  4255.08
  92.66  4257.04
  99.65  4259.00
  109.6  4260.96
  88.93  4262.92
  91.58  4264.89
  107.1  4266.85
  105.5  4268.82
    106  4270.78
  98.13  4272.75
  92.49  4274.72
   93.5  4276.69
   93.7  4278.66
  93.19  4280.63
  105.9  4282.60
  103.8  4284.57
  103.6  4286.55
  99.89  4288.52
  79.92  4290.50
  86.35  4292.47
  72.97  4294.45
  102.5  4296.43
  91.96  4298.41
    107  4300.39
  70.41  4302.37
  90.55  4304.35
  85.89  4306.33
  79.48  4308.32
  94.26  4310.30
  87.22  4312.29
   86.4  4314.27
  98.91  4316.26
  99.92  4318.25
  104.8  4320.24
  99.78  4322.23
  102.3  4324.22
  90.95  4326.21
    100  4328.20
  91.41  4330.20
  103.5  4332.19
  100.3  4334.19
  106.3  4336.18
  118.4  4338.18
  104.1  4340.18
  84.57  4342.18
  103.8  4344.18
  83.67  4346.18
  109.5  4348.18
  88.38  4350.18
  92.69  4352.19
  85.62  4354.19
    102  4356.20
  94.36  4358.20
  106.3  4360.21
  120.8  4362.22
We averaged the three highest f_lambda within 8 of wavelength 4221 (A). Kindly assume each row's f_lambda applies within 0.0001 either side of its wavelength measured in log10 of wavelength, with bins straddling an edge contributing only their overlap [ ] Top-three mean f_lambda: 103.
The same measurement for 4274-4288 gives 104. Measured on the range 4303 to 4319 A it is 98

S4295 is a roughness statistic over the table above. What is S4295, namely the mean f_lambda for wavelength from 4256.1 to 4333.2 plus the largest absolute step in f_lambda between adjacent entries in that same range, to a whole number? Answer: 132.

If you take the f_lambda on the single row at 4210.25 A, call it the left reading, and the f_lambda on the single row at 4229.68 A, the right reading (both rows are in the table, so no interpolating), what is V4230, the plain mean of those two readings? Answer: 105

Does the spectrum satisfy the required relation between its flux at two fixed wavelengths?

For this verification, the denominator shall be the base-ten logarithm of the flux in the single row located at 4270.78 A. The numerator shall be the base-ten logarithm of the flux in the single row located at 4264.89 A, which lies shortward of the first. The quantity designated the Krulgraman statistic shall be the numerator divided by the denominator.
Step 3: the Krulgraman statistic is 0.97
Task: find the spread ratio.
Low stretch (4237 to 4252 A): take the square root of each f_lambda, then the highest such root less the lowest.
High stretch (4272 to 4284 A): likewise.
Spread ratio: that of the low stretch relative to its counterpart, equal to 2.8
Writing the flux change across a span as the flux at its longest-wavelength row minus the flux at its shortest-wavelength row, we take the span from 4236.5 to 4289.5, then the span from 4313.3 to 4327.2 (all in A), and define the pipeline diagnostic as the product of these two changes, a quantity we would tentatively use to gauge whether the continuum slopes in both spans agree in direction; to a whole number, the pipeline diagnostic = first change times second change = 66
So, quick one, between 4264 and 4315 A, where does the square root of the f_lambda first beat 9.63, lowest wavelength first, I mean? 4266.85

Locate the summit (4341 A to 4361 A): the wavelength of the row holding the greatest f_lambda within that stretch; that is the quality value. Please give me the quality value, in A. 4348.18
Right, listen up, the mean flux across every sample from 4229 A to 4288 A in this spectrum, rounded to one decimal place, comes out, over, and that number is 97.7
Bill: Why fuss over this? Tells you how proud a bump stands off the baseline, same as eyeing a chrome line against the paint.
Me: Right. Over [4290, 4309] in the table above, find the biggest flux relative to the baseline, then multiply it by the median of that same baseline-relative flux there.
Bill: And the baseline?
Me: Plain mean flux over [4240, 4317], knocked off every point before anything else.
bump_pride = -109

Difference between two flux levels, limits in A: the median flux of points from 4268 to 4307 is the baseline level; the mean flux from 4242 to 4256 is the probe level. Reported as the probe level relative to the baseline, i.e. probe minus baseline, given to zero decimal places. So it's 11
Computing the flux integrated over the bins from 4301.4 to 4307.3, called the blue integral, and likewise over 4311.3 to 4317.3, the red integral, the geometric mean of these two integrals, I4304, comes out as 515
